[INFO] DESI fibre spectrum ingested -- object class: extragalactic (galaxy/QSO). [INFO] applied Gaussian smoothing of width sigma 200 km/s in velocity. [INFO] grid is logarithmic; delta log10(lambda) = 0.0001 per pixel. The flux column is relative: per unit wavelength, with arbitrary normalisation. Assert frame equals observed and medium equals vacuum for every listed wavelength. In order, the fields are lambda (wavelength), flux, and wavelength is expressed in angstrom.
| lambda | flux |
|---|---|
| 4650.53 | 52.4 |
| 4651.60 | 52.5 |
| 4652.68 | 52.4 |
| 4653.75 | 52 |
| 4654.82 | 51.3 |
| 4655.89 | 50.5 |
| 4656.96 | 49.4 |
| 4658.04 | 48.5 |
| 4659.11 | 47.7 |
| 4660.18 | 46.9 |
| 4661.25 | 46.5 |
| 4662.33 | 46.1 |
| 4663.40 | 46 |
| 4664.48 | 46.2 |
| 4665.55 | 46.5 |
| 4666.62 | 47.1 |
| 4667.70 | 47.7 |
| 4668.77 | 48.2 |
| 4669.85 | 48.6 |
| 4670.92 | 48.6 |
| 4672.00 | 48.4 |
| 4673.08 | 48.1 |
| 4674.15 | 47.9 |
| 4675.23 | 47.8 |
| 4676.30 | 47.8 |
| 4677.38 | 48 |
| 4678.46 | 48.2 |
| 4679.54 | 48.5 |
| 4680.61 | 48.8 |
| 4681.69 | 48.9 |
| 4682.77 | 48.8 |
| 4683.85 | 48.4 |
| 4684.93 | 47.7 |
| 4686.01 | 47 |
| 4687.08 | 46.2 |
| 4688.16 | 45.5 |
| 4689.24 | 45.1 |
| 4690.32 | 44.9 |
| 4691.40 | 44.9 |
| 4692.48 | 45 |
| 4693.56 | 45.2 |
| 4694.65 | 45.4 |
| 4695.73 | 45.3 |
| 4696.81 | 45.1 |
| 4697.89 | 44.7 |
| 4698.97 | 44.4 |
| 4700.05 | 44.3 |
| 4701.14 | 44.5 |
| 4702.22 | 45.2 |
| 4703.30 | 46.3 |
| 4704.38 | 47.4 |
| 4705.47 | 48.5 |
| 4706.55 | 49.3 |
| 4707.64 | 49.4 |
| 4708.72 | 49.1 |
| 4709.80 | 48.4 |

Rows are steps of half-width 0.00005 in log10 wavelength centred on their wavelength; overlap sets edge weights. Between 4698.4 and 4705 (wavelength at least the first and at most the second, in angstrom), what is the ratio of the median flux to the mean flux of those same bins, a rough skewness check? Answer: 0.99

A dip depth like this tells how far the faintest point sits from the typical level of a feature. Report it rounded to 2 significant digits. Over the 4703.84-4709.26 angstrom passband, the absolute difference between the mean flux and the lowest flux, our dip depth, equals 1.3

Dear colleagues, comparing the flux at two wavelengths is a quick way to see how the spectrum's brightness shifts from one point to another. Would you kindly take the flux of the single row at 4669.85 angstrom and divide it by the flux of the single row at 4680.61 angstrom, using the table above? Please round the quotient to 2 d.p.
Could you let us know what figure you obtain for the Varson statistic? 1.00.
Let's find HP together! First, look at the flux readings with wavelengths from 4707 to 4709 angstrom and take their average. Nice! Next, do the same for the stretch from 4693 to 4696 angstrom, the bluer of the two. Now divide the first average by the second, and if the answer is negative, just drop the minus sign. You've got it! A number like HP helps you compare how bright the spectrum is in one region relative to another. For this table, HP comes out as 1.09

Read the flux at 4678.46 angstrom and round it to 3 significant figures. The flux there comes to 48.2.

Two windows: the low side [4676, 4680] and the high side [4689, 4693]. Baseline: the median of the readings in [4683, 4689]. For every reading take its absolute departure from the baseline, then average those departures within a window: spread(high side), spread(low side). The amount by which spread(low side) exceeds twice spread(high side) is -2.9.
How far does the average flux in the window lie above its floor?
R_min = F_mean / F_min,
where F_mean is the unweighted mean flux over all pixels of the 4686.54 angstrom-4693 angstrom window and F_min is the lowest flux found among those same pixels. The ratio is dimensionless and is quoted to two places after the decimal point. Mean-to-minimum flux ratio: 1.01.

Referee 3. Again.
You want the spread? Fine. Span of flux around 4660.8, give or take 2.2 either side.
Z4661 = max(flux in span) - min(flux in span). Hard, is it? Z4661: 1.6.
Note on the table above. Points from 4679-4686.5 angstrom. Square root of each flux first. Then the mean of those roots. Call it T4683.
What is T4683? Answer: 6.95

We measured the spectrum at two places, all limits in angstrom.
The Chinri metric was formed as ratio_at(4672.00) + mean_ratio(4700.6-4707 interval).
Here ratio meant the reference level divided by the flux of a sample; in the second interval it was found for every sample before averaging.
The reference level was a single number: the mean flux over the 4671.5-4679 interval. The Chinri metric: 2.02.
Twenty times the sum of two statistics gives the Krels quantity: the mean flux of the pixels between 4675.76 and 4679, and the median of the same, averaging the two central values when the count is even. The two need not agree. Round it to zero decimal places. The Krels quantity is 1920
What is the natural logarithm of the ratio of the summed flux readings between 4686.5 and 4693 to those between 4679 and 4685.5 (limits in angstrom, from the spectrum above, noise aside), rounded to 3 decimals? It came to -0.069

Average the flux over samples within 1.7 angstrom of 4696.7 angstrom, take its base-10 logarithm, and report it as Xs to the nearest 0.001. 1.654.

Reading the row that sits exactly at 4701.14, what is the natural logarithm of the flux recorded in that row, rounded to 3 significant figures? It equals 3.80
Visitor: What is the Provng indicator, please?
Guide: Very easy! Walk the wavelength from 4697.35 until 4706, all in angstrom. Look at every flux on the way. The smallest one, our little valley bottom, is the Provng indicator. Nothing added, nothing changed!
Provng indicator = 44.3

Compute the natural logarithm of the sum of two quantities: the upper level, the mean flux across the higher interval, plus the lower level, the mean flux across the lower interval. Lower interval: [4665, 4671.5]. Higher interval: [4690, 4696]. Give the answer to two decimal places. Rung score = 4.53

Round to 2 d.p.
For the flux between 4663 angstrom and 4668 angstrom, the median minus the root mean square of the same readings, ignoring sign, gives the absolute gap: 0.20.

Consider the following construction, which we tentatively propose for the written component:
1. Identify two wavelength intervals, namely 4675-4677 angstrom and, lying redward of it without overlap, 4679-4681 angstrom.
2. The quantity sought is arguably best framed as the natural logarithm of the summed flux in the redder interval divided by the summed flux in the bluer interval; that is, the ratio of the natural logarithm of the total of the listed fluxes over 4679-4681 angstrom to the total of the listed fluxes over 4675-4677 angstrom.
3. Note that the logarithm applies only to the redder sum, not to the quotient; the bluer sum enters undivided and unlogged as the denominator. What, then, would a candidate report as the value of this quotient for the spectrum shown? 0.0479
